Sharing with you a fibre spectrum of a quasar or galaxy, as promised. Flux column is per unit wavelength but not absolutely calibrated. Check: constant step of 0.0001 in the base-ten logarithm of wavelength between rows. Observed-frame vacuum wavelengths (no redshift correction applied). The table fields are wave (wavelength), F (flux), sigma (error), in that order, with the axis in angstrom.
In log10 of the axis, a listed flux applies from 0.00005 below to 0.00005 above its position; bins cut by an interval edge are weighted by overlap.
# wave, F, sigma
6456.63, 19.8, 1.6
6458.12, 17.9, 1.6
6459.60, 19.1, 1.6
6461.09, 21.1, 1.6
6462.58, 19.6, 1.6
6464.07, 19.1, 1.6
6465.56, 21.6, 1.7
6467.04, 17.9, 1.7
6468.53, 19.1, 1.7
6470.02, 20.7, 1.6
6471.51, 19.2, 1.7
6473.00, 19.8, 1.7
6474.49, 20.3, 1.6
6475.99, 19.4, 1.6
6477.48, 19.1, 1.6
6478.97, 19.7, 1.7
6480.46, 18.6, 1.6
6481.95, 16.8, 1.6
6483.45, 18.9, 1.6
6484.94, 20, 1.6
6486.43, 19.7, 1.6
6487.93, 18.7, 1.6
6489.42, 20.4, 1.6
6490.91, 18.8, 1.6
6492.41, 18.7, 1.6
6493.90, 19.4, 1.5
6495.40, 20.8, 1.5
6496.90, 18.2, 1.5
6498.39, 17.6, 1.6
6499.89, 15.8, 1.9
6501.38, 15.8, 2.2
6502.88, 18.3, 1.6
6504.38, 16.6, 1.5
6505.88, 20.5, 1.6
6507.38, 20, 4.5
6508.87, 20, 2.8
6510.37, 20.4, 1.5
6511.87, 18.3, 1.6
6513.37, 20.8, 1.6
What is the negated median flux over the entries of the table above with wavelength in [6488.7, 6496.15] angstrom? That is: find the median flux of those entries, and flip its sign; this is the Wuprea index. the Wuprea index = -19.4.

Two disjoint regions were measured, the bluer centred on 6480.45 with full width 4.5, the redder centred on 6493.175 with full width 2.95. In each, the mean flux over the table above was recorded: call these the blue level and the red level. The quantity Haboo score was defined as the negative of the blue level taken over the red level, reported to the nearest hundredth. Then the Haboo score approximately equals -0.96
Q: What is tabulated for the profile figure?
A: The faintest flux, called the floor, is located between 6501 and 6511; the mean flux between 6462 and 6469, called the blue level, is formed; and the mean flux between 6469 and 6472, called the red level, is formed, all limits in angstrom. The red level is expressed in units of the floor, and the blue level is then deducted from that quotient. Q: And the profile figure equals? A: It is -18.2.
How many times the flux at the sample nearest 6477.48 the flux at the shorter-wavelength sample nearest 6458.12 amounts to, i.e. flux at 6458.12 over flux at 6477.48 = 0.94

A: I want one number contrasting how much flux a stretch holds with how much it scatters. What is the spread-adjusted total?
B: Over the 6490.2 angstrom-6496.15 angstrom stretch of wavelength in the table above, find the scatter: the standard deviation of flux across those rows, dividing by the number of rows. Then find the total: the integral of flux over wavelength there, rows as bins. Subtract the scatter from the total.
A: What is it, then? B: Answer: 115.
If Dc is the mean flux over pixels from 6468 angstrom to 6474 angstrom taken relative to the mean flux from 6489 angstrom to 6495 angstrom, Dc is 1.02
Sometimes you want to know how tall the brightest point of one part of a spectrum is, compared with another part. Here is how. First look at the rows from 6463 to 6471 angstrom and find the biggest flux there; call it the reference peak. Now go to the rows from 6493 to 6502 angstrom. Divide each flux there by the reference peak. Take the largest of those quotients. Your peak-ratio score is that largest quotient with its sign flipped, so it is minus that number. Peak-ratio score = -0.963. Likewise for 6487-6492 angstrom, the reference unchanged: -0.944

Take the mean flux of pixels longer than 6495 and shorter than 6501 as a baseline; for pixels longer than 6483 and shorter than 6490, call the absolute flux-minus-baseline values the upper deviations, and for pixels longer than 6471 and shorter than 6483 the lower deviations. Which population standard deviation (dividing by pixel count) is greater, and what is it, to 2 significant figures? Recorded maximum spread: 0.65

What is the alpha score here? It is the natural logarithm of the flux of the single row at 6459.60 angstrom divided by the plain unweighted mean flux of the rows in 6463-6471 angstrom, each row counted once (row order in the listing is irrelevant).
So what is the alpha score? -0.030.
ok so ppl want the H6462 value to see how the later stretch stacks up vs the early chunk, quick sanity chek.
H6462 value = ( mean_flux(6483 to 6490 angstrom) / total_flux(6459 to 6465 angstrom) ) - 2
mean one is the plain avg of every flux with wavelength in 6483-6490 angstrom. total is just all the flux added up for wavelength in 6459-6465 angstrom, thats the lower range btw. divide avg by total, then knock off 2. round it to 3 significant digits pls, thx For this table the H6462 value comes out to -1.75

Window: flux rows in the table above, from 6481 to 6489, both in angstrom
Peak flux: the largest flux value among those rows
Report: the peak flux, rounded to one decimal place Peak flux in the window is 20.0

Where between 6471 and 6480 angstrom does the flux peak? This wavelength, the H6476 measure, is 6474.49 angstrom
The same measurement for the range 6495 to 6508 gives 6495.40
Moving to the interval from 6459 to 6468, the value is 6465.56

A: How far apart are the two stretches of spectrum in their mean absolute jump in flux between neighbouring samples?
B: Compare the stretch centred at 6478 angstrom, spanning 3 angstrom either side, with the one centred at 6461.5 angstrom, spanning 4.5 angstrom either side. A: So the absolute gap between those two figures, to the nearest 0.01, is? 0.87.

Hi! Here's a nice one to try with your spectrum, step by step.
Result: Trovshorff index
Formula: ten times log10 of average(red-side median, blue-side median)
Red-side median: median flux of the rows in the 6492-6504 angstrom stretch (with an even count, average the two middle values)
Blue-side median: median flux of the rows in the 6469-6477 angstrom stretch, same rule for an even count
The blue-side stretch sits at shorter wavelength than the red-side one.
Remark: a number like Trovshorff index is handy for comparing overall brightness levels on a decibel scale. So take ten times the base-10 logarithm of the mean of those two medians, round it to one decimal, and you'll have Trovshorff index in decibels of 12.8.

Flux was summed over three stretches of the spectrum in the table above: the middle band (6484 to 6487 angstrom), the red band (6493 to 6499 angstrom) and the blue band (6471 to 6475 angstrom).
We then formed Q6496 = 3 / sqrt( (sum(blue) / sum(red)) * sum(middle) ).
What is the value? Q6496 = 0.54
